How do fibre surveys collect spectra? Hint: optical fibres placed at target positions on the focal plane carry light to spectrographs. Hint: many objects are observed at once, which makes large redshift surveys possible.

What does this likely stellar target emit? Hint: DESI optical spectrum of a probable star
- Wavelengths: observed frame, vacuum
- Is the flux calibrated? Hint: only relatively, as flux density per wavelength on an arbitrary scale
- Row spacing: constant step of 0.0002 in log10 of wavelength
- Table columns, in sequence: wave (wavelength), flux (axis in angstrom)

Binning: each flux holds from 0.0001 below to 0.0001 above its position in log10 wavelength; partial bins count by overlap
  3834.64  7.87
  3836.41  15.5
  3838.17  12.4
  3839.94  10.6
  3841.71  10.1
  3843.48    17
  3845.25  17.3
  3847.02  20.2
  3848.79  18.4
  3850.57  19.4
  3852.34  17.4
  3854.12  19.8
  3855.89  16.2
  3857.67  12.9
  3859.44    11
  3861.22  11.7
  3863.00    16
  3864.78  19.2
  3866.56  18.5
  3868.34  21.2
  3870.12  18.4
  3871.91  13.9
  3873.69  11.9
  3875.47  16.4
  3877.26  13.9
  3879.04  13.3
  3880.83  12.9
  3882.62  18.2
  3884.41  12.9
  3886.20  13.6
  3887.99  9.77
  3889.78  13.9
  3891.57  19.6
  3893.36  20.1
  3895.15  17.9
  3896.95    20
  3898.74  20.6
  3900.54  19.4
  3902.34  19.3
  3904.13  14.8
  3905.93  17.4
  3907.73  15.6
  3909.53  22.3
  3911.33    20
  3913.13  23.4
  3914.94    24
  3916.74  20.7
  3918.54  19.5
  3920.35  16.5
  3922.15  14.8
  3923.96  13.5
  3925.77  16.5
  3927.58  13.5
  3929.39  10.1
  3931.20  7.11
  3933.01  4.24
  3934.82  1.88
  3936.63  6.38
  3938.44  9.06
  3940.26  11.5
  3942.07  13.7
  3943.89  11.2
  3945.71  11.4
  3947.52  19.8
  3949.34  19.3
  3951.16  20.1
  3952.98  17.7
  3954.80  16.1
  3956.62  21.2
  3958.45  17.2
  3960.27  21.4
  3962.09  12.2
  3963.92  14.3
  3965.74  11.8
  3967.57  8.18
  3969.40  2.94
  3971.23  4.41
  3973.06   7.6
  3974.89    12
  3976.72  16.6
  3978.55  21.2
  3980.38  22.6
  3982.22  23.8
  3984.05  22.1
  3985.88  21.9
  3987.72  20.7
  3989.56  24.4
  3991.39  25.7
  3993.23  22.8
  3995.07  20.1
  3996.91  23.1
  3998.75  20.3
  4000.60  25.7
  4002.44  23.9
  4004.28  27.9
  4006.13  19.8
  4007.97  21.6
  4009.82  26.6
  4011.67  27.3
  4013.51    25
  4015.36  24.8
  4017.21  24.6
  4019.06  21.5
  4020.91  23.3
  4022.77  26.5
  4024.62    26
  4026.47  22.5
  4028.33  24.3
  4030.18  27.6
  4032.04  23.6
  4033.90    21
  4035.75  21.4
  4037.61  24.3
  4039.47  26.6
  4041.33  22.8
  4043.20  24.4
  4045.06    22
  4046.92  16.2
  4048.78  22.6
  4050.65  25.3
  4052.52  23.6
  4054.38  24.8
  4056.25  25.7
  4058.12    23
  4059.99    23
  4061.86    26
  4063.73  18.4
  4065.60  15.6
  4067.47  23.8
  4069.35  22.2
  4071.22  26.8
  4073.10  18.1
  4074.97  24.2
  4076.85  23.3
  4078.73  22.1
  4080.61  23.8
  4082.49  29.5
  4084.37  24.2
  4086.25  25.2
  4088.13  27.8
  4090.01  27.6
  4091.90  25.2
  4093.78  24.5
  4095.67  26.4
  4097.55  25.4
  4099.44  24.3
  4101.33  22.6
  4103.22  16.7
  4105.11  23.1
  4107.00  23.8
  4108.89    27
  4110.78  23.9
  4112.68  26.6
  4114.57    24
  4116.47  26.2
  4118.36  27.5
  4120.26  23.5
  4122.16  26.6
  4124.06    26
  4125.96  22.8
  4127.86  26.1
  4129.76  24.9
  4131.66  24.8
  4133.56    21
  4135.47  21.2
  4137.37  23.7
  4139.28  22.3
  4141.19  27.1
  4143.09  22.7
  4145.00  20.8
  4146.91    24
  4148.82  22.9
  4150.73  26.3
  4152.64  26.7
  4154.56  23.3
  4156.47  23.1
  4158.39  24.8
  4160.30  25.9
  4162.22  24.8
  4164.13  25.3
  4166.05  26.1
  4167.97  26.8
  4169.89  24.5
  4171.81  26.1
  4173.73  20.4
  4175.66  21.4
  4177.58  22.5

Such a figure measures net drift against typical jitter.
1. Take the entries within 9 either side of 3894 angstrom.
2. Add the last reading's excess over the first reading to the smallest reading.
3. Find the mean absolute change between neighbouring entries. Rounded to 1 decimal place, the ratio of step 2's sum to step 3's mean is 6.8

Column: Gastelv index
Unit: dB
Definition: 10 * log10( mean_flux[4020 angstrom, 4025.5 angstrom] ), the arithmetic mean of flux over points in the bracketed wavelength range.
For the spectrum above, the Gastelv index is 14.0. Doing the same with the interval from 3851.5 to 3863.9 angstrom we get 11.8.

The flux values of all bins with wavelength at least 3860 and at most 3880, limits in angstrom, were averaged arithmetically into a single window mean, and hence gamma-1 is 16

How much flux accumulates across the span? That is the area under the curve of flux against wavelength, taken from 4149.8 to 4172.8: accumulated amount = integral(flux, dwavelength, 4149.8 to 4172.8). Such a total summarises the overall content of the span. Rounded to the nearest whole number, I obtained 582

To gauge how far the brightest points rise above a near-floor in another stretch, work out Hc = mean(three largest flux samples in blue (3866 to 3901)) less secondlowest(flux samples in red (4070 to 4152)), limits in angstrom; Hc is 2.5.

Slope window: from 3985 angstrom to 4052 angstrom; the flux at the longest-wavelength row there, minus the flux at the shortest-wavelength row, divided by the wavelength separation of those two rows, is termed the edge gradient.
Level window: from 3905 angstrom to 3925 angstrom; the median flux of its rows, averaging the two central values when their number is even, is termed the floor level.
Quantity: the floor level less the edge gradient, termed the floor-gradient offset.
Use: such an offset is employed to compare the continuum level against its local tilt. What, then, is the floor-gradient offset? 19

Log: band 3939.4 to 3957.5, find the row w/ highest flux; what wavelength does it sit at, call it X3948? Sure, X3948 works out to 3956.62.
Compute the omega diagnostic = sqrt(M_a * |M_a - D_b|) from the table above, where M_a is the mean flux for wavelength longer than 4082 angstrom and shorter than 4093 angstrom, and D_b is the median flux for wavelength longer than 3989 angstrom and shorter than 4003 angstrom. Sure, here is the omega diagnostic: 9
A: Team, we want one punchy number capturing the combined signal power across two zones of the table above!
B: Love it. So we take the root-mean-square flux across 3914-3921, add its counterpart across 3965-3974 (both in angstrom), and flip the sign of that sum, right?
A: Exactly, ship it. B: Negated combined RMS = -28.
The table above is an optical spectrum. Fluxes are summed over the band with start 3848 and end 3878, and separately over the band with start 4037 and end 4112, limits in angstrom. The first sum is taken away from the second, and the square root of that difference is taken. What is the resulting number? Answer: 26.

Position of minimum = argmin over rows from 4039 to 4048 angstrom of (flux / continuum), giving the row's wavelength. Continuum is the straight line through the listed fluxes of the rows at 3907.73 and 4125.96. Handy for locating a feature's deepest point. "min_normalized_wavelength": 4046.92 angstrom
